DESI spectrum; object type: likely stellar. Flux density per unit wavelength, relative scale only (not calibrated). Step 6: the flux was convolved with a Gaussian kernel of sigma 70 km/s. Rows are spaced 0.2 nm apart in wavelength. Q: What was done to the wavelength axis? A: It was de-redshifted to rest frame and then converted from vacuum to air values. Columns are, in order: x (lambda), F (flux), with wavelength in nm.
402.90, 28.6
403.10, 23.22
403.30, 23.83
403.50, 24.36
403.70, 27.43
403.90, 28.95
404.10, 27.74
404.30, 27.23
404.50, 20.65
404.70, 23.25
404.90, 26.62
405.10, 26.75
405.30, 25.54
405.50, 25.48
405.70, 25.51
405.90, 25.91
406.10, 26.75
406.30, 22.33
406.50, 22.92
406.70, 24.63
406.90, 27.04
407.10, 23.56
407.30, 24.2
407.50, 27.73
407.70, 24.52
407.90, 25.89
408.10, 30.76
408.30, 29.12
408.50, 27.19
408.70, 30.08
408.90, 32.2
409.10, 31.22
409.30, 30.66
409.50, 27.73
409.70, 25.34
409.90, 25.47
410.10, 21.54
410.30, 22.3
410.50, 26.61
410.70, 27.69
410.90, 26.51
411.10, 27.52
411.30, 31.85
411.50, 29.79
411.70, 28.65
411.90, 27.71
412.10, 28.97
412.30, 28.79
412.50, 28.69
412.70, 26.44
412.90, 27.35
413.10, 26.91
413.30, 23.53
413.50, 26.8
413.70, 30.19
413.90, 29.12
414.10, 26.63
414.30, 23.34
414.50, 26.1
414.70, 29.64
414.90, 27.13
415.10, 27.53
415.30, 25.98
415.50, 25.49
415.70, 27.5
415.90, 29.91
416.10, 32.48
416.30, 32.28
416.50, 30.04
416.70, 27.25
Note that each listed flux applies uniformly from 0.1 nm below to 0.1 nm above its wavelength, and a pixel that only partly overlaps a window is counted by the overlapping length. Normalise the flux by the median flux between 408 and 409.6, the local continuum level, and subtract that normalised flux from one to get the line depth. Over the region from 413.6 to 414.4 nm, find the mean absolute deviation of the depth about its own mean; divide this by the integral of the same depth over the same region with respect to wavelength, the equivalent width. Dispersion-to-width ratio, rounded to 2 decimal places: 0.96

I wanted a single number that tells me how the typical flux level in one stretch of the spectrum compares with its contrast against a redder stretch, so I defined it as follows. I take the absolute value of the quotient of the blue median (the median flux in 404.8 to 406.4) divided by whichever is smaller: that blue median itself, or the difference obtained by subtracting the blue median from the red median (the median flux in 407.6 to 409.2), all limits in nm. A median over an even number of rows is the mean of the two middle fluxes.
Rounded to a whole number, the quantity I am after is 7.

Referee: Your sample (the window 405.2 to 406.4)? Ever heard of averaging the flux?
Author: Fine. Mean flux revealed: 25.3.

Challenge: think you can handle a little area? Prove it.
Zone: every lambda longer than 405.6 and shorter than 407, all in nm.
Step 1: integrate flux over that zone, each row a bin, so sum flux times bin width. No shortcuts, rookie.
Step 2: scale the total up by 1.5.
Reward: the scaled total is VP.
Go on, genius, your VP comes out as 53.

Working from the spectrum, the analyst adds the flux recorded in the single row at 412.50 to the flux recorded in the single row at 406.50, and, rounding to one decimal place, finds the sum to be 51.6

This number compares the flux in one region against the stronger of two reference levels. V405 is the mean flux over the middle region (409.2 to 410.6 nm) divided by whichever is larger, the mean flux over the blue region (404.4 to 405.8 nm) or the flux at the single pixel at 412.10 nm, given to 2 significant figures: 0.89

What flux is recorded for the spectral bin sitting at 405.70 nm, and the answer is 25.51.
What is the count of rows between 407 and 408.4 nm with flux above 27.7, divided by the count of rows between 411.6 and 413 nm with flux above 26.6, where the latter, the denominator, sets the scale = 0.50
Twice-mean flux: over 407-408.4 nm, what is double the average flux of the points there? 53.1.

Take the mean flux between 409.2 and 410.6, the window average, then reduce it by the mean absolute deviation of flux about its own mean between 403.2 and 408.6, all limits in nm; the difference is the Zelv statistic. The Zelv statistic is 23.9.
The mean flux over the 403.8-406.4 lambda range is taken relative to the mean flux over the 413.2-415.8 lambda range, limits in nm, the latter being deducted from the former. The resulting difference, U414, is -1.3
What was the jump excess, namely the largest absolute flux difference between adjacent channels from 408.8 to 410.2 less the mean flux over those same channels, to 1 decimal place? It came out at -23.8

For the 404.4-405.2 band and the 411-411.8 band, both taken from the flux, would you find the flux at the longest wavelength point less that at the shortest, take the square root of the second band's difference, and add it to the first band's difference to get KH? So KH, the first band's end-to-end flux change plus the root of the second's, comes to 7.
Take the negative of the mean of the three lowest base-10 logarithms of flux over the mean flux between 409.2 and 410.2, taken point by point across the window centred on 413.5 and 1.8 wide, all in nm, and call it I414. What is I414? 0.030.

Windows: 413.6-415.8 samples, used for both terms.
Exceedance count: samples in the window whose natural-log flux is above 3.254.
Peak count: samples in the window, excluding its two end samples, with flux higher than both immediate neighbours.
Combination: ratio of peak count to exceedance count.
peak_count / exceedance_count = 0.222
